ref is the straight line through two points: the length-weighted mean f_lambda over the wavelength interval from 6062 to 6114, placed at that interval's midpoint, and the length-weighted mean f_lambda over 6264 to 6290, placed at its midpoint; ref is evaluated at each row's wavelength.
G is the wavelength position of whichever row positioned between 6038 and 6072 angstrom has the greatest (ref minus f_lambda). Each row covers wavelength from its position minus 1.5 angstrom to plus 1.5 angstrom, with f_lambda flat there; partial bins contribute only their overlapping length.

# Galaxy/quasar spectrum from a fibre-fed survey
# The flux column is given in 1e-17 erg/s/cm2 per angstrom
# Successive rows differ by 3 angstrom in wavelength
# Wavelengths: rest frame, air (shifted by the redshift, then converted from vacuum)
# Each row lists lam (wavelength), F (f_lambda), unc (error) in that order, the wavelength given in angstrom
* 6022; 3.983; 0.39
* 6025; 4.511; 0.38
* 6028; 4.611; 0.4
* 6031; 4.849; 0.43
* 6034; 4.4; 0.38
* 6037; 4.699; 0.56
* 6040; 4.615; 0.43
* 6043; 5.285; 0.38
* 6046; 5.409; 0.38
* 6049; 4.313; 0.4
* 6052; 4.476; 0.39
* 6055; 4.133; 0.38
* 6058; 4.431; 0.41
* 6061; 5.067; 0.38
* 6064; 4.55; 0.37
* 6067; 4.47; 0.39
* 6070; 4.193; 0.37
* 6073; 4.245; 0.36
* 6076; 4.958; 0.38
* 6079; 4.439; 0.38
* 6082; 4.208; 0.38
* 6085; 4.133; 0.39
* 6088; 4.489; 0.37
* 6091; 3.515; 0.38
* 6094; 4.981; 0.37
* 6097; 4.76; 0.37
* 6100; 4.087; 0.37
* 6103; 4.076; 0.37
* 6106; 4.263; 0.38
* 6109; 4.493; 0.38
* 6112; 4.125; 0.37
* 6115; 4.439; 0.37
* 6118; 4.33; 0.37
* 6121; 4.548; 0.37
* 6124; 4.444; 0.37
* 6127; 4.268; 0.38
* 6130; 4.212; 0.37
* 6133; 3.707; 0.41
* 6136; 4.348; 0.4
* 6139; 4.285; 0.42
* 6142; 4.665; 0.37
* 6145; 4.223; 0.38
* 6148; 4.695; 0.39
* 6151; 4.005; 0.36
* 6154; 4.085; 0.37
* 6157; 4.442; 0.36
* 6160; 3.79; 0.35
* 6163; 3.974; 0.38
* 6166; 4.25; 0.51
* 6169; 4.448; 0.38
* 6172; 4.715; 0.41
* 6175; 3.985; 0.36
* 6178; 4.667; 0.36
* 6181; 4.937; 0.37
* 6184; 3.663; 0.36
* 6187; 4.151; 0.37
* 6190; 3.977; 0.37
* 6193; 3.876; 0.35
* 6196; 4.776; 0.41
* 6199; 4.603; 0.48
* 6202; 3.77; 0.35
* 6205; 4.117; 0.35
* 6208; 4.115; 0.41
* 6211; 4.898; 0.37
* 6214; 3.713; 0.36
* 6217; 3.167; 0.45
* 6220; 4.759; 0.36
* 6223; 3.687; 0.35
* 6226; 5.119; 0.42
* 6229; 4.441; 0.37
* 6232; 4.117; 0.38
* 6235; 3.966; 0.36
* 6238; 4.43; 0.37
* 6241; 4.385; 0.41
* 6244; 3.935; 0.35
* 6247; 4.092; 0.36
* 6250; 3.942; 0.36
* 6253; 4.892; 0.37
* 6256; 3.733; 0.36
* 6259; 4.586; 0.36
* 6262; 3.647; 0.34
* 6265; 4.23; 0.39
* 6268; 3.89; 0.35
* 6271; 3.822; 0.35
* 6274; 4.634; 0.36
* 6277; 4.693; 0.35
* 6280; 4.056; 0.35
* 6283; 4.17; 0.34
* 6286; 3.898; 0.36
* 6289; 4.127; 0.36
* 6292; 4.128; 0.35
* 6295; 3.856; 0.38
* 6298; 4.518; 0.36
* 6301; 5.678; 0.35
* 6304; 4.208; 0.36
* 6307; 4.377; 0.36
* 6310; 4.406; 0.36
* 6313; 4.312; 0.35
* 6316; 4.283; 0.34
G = 6055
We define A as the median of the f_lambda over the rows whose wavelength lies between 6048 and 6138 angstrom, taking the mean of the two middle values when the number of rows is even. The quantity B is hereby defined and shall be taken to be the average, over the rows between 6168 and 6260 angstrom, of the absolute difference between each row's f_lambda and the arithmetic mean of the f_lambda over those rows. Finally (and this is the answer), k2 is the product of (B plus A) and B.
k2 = 1.9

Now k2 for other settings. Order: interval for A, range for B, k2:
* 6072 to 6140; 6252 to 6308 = 1.7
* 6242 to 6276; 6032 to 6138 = 1.2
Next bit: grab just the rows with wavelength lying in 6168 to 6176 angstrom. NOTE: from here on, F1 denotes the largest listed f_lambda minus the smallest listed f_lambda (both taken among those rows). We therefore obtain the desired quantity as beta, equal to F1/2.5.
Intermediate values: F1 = 0.7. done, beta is 0.3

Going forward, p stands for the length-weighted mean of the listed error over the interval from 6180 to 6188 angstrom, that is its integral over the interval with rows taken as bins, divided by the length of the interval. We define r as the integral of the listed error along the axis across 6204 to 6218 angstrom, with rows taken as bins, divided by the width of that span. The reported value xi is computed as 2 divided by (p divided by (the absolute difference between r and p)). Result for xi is 0.11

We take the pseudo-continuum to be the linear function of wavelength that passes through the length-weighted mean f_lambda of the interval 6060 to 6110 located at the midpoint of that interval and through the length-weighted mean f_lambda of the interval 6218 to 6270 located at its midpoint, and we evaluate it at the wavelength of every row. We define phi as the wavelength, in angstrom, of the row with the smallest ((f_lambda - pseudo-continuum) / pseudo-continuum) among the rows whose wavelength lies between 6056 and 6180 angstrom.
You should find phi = 6091 angstrom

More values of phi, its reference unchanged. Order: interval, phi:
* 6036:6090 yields 6055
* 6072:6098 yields 6091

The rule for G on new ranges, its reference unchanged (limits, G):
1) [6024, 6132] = 6091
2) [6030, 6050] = 6049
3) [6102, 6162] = 6133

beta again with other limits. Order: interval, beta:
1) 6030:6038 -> 0.2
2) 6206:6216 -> 0.5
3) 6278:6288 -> 0.1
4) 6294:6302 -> 0.7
